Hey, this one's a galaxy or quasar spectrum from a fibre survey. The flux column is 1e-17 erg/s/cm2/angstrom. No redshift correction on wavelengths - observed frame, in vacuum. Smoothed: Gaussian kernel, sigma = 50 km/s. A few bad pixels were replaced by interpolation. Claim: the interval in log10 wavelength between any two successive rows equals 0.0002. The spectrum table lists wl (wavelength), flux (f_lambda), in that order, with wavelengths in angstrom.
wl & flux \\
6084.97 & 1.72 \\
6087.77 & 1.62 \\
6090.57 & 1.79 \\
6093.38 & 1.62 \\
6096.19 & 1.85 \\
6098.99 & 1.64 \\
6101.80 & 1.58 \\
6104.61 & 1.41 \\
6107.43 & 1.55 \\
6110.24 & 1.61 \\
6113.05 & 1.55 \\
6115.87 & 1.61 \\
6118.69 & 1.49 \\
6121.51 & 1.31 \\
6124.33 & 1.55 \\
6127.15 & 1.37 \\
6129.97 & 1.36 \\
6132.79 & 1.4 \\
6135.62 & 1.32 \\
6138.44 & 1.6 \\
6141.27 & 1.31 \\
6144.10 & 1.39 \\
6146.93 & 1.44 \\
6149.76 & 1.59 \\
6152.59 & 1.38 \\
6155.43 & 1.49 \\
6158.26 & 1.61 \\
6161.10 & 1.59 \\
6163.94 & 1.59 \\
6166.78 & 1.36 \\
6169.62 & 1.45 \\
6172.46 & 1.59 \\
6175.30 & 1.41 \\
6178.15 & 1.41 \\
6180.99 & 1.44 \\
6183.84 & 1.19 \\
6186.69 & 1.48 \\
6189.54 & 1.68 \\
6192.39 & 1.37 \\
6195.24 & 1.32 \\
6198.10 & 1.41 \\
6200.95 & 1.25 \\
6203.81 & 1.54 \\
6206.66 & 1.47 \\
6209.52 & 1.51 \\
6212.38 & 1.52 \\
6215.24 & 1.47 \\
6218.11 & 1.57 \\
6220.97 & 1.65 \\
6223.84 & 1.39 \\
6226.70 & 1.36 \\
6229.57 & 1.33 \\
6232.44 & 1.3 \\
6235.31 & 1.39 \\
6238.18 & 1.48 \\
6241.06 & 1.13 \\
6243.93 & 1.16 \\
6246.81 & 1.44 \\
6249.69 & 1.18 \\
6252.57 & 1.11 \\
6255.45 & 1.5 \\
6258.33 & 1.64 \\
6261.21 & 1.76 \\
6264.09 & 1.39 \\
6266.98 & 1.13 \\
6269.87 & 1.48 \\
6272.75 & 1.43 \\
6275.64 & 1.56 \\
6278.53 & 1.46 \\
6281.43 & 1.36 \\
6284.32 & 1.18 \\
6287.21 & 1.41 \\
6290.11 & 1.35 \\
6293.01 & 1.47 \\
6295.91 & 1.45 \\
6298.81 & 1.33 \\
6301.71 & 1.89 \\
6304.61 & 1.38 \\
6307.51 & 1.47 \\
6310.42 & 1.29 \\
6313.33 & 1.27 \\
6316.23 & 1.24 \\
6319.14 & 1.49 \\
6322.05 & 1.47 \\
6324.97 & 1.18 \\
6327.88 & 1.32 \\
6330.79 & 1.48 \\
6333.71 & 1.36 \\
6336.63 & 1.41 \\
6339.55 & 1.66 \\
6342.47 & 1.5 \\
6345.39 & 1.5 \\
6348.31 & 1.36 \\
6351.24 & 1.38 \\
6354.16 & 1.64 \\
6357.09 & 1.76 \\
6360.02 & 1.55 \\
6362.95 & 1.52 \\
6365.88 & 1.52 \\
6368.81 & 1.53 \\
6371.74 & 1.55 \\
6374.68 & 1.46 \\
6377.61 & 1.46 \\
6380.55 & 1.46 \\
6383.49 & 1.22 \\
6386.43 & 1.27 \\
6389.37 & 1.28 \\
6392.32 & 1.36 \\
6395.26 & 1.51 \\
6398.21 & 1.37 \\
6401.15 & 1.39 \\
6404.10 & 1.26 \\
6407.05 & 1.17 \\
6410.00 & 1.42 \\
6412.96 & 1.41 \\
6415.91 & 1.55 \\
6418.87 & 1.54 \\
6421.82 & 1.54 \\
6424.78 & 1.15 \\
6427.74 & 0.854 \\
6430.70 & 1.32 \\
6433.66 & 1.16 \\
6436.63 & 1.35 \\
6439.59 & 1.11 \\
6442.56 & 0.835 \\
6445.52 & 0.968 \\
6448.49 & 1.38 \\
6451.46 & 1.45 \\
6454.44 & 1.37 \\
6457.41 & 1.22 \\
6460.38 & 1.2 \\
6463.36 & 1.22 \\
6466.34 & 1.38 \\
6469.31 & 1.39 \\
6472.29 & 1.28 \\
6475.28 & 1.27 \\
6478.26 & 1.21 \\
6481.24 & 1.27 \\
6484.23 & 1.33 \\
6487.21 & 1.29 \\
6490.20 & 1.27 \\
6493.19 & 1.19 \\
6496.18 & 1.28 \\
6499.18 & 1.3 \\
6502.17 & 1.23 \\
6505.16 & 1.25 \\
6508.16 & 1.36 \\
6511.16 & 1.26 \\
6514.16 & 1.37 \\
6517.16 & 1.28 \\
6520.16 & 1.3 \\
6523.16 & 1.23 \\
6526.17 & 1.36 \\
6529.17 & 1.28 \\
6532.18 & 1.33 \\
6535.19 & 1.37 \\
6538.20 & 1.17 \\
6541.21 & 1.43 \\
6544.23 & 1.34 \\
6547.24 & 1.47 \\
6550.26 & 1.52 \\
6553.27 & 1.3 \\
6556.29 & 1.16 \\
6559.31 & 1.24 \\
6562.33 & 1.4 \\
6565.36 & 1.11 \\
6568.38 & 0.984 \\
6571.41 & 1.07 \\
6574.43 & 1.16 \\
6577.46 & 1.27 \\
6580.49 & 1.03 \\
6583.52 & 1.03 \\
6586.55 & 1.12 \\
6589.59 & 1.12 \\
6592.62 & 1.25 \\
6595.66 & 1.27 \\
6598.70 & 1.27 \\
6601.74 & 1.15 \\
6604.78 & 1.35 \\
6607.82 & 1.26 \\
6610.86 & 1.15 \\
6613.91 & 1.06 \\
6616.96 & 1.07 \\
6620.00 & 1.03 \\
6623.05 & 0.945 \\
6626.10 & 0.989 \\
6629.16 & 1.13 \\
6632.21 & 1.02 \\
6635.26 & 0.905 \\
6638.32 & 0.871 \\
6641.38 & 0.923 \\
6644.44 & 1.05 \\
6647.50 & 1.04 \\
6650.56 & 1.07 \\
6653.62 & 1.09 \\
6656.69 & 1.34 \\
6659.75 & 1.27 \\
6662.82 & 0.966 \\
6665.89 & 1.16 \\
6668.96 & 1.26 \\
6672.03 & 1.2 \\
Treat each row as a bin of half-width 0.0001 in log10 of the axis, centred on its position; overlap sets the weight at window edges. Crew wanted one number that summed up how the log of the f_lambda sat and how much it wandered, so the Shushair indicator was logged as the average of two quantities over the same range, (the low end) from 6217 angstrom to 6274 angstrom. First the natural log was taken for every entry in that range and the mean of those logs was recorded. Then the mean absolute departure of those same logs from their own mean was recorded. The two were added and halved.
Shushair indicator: 0.213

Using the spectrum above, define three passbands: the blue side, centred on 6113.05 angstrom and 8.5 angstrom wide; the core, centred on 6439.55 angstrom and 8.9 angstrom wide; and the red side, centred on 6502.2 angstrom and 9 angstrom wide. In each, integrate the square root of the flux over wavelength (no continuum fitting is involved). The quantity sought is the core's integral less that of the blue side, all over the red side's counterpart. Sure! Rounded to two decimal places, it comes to -0.14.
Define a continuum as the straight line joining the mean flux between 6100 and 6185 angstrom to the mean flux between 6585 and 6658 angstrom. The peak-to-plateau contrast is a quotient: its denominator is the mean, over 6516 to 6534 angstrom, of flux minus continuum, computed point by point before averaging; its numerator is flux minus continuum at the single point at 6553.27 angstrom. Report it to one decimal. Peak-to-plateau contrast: 1.2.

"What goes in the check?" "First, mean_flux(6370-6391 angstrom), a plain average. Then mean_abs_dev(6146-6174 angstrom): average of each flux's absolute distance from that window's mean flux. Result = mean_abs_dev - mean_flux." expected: -1.30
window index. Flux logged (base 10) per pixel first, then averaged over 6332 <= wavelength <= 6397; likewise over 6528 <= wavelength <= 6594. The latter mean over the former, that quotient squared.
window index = 0.29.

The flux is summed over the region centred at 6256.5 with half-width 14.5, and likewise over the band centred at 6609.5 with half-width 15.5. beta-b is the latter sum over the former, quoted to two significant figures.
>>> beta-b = 0.84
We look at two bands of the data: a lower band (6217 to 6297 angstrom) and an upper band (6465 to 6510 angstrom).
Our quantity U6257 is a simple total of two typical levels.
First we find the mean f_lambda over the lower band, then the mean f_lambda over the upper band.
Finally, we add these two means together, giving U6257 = 2.68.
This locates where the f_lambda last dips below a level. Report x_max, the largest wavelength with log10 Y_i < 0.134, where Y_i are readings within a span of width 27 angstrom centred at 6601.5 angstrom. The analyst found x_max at 6613.91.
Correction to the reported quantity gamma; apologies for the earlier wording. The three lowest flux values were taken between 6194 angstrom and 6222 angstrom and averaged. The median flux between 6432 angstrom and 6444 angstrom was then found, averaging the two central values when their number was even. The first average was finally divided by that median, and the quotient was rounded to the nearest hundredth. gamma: 1.17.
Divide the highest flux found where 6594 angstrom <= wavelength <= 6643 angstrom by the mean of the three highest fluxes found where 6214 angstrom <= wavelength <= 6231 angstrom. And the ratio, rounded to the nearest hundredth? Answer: 0.86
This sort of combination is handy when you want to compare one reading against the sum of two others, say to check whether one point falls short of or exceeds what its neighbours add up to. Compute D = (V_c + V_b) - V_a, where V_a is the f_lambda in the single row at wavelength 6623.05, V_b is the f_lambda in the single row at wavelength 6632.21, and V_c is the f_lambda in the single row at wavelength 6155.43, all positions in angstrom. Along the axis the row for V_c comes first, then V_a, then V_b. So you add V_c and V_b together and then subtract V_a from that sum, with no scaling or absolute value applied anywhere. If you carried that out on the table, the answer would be 1.6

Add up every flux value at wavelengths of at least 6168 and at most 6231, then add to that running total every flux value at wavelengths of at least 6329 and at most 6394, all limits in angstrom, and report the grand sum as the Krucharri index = 64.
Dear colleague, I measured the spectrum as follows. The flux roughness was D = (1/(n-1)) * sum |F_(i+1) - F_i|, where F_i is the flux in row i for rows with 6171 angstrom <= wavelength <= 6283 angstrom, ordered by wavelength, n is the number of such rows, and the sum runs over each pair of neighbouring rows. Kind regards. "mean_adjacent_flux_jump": 0.15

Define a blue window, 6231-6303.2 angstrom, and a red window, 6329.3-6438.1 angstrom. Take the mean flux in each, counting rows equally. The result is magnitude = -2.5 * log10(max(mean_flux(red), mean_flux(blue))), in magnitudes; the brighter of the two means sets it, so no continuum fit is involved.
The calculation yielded -0.37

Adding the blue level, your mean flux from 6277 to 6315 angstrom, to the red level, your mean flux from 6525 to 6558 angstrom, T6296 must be 2.75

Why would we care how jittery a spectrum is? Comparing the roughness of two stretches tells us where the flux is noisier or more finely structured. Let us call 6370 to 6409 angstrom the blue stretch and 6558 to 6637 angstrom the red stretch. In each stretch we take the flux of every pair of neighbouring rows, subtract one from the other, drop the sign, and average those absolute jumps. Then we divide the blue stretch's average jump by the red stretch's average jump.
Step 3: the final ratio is 0.83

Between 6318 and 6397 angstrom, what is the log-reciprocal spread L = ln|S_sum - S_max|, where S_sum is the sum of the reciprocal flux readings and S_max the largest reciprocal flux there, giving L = 2.9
